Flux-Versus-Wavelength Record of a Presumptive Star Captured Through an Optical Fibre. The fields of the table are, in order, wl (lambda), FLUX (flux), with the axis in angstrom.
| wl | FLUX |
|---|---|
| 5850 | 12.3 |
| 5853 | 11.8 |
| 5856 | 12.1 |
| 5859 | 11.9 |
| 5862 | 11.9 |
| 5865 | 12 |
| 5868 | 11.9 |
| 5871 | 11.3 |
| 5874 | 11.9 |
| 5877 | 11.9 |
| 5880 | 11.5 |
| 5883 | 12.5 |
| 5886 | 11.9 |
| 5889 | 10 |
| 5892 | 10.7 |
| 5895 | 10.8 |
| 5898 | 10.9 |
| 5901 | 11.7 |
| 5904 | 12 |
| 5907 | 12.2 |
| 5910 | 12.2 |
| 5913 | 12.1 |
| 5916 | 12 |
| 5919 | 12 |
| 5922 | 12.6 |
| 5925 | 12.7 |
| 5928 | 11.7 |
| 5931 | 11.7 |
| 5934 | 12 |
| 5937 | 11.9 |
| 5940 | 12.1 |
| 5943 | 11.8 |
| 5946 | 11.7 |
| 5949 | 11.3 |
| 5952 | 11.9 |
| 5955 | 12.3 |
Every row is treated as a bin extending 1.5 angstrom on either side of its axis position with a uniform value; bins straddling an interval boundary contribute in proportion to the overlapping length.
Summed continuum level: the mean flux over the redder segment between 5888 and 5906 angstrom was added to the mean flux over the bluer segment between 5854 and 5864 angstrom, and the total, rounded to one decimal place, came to 23.0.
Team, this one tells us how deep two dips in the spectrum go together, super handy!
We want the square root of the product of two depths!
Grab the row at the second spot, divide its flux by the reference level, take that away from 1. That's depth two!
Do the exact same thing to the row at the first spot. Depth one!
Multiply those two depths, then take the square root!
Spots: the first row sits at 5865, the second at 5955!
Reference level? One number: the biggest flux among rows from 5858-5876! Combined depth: 0.000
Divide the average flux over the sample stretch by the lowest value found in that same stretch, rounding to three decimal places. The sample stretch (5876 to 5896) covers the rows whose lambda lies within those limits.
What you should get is 1.133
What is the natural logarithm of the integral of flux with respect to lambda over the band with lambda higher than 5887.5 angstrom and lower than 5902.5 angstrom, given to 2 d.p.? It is 5.09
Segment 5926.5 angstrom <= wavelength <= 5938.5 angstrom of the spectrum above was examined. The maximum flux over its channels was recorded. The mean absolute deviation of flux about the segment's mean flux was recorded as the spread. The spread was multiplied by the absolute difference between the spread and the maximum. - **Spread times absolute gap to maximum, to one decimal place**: 1.5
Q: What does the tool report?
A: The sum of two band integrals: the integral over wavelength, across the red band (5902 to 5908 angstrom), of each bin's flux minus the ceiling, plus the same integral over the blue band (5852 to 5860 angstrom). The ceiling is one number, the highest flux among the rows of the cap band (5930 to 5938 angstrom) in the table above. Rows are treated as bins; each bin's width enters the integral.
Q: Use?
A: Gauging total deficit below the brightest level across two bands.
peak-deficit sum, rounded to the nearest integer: 0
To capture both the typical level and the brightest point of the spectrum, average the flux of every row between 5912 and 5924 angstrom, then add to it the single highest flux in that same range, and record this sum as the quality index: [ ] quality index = 24.8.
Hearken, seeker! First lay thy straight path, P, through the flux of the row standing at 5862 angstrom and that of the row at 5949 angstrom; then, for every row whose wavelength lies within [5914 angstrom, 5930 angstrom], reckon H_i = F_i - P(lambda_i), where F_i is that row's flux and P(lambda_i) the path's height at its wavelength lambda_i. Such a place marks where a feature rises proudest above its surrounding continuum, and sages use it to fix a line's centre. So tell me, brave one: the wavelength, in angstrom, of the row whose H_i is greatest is 5925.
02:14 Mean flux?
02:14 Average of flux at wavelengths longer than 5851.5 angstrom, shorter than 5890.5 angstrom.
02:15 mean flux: 11.7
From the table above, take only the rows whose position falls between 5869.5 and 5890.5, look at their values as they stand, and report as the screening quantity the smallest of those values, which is 10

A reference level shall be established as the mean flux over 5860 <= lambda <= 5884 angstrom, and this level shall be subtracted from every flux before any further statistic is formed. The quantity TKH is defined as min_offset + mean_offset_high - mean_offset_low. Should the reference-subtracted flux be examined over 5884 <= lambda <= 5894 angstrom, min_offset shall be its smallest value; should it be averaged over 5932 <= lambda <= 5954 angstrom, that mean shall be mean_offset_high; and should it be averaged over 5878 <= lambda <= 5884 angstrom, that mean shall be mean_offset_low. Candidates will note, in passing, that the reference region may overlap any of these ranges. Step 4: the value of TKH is -2.0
